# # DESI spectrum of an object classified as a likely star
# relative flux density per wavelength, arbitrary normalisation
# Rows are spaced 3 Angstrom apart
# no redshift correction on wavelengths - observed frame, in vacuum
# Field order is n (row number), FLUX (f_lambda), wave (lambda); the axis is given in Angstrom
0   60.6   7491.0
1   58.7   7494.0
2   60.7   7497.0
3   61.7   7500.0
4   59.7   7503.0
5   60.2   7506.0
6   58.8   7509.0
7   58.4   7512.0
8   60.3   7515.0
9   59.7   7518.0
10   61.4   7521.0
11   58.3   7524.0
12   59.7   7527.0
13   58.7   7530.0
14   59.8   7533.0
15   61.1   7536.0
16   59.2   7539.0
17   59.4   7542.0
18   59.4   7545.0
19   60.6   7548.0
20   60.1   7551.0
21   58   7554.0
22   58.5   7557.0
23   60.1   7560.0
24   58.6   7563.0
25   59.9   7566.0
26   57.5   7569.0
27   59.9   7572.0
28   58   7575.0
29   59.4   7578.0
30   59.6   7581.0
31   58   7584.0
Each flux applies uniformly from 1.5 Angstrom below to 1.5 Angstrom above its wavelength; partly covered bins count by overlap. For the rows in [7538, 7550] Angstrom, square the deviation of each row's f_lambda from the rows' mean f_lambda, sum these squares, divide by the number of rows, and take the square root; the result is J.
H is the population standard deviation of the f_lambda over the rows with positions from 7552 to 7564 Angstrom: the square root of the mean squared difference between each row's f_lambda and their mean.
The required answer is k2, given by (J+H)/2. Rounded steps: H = 0.8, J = 0.55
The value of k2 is 0.7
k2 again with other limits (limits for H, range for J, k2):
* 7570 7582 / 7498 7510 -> 0.9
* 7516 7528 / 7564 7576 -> 1.1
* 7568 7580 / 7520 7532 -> 1.1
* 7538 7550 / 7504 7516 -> 0.7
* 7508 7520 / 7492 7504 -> 0.9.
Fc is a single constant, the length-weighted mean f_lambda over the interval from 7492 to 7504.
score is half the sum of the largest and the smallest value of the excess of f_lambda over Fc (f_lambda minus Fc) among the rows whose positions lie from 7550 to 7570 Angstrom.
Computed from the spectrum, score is -1.4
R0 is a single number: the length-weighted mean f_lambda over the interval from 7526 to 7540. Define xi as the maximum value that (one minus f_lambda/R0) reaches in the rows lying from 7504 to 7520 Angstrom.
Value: 0.022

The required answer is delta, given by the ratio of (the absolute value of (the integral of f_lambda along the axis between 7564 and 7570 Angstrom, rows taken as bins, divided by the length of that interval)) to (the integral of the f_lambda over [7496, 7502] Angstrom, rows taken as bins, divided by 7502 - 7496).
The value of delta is 0.96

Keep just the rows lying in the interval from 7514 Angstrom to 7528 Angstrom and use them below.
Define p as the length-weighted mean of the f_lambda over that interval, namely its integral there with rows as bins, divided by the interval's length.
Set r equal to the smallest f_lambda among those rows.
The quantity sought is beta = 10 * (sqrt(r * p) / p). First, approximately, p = 59.9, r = 58.3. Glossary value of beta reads 9.87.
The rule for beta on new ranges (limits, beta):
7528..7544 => 9.92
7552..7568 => 9.91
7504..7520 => 9.90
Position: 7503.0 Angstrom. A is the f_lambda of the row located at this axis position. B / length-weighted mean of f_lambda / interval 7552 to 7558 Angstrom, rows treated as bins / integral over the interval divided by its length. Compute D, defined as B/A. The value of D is 0.98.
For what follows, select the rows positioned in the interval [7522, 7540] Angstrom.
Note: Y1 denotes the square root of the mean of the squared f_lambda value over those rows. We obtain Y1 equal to 59.5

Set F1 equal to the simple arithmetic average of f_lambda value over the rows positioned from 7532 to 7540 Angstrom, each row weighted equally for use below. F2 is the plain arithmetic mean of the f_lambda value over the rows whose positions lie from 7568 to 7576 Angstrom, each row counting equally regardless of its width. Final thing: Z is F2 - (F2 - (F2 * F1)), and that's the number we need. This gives 3510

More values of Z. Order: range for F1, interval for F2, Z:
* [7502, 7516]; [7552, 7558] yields 3465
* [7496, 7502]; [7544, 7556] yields 3643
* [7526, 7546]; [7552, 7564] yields 3505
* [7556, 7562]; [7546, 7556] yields 3532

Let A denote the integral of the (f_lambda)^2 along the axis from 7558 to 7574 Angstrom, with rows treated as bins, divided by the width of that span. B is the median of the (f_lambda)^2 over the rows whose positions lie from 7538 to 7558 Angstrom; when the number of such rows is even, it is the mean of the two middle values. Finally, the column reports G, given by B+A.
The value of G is 7027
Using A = 3499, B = 3528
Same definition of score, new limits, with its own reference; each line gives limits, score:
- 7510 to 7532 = -0.4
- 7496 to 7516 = -0.2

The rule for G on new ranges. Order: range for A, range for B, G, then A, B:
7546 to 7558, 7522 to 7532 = 6968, 3522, 3446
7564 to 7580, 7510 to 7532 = 7040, 3476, 3564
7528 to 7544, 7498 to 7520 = 7121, 3557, 3564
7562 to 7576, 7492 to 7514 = 7024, 3460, 3564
